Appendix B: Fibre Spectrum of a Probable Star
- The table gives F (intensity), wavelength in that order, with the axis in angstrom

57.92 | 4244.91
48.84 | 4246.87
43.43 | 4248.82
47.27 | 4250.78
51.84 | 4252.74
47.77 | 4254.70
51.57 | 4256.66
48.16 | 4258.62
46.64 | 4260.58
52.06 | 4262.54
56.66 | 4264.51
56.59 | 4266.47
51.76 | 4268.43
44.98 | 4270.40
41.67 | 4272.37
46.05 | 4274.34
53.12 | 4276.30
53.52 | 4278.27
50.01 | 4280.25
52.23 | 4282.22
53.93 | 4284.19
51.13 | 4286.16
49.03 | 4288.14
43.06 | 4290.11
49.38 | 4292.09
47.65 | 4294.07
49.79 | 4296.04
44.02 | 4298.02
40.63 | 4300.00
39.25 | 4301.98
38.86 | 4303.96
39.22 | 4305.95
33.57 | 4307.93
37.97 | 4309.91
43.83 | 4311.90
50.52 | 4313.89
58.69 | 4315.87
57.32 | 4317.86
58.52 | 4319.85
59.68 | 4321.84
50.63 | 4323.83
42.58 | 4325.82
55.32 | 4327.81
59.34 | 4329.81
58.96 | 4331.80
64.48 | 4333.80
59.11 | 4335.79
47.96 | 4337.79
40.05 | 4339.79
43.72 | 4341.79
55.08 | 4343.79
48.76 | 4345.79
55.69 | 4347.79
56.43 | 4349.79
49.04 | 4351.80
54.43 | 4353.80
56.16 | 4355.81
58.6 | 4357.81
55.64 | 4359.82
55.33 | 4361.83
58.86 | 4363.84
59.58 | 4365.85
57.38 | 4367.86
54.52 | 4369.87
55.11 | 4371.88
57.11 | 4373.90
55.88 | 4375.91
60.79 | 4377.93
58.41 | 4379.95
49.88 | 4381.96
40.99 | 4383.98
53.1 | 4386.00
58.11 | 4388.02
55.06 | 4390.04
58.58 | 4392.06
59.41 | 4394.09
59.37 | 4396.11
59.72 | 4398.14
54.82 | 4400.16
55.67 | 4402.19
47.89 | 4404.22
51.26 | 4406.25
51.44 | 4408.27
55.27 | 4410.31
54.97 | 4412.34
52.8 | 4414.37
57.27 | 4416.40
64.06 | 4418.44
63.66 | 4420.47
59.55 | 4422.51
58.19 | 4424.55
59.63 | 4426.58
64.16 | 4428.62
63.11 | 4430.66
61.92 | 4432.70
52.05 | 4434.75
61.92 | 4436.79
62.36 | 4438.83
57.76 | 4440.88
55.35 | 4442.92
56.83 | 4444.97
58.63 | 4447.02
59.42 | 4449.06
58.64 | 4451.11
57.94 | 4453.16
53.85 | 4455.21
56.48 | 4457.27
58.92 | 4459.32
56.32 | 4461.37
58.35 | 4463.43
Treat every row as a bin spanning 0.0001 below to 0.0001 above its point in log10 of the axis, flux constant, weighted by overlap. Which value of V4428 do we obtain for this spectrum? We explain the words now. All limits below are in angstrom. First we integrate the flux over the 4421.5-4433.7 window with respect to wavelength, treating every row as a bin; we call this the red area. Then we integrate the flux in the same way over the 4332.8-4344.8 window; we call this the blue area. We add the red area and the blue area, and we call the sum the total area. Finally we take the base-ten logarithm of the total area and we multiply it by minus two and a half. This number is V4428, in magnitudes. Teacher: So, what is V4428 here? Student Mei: -7.84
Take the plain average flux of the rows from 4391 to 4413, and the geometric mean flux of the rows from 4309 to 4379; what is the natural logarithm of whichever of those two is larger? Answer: 4.01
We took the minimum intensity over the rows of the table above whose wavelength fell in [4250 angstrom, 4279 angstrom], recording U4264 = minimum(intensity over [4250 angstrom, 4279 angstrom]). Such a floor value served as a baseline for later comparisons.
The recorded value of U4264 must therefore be 41.67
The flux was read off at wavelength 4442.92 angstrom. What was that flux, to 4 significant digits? 55.35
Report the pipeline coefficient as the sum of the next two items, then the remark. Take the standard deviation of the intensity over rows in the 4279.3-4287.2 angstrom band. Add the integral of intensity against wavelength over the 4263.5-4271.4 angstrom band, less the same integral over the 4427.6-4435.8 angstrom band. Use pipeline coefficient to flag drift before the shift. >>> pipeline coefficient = -78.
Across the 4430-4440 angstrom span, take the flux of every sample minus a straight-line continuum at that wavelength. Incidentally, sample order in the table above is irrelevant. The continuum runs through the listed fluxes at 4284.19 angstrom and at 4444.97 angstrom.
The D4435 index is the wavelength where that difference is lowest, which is 4434.75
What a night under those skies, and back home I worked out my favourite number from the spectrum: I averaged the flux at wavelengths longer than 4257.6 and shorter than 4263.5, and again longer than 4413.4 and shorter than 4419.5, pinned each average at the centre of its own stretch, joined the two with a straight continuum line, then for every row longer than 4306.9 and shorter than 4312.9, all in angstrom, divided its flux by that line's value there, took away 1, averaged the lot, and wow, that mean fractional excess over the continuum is -0.26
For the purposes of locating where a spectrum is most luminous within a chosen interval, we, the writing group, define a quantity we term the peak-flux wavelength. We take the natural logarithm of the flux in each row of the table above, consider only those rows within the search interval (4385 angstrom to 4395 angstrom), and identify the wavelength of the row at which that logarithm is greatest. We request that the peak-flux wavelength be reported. 4394.09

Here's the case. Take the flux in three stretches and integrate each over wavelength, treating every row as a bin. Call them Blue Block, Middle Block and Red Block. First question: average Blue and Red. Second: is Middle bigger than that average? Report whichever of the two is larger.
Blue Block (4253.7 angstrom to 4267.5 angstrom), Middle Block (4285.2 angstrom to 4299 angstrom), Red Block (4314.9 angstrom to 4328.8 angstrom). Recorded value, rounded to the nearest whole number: 734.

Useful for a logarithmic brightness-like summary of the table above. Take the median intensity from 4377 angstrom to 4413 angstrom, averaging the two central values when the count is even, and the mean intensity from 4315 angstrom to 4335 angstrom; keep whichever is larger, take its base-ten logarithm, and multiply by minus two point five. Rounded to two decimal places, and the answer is -4.38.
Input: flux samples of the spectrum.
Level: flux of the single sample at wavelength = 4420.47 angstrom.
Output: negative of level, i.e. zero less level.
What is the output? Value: -64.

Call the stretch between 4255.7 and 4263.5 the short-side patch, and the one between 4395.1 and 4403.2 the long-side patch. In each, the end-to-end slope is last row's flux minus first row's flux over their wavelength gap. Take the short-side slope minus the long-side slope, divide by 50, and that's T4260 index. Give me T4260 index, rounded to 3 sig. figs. 0.0138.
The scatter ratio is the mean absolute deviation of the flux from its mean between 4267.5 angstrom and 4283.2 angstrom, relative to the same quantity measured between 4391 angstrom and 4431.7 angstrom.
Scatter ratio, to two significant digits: 1.0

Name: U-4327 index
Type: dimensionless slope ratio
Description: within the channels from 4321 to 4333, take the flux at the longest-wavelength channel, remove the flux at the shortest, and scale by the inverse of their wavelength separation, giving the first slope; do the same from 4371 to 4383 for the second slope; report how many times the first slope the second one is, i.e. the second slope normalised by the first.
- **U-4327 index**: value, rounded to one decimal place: 7.2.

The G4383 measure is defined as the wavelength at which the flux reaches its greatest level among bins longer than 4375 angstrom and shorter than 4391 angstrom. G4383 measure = 4377.93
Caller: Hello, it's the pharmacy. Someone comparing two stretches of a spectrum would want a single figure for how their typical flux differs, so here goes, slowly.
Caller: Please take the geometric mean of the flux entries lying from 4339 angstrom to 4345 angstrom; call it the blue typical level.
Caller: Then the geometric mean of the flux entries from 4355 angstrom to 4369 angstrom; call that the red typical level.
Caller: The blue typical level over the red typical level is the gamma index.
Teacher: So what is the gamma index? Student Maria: 0.80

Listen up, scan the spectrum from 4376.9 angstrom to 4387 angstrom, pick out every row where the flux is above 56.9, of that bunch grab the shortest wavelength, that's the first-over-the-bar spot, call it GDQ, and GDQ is 4377.93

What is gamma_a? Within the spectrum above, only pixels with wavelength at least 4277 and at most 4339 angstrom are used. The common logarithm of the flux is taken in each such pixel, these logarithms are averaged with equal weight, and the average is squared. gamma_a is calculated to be 2.858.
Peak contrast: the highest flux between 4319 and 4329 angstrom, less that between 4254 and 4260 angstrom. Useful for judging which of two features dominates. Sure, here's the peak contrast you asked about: 8.1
